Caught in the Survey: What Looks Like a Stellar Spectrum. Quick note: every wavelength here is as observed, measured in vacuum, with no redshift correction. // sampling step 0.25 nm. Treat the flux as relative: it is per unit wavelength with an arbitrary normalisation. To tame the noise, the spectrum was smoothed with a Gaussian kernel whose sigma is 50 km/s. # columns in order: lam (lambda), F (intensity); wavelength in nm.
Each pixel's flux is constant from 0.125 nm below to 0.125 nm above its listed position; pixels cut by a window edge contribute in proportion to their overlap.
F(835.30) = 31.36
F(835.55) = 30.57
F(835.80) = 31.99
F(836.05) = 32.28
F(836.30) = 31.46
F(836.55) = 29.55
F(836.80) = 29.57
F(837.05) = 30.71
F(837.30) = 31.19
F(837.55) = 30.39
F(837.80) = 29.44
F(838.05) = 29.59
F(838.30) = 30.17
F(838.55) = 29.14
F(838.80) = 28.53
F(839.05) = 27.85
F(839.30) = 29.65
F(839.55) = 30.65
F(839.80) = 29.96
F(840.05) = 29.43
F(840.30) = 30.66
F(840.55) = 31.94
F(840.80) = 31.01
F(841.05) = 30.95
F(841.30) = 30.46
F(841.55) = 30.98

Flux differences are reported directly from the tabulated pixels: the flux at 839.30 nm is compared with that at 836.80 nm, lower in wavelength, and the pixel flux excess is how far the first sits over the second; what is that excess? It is 0.1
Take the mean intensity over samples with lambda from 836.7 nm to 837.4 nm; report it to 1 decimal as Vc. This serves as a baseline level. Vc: 30.5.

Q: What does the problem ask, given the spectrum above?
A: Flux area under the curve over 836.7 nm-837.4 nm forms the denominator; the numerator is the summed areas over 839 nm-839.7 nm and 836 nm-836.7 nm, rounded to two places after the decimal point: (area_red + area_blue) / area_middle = 1.98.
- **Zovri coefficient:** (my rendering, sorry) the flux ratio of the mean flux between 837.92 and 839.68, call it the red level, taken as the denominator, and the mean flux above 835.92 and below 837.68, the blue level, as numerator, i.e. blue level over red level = 1.05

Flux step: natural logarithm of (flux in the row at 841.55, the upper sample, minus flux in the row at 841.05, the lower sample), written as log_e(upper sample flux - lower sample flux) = -3.5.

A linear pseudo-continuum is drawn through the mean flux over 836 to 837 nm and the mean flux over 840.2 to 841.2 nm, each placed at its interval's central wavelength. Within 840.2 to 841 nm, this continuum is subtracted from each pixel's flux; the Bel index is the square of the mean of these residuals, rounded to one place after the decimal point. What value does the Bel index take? 0.0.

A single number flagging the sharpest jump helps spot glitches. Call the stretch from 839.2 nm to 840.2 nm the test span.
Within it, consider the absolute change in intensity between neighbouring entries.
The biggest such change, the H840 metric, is 1.00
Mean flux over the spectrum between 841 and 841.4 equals 30.7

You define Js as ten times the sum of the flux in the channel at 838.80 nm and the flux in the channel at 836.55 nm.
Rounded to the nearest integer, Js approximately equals 581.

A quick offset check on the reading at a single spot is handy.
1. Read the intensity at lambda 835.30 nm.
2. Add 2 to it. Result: 33.4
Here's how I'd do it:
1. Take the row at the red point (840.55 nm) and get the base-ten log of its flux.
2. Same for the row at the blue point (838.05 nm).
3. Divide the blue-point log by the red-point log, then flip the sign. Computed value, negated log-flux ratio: -0.98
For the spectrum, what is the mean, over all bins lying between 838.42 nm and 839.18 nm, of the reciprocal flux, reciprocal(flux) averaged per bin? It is 0.0351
